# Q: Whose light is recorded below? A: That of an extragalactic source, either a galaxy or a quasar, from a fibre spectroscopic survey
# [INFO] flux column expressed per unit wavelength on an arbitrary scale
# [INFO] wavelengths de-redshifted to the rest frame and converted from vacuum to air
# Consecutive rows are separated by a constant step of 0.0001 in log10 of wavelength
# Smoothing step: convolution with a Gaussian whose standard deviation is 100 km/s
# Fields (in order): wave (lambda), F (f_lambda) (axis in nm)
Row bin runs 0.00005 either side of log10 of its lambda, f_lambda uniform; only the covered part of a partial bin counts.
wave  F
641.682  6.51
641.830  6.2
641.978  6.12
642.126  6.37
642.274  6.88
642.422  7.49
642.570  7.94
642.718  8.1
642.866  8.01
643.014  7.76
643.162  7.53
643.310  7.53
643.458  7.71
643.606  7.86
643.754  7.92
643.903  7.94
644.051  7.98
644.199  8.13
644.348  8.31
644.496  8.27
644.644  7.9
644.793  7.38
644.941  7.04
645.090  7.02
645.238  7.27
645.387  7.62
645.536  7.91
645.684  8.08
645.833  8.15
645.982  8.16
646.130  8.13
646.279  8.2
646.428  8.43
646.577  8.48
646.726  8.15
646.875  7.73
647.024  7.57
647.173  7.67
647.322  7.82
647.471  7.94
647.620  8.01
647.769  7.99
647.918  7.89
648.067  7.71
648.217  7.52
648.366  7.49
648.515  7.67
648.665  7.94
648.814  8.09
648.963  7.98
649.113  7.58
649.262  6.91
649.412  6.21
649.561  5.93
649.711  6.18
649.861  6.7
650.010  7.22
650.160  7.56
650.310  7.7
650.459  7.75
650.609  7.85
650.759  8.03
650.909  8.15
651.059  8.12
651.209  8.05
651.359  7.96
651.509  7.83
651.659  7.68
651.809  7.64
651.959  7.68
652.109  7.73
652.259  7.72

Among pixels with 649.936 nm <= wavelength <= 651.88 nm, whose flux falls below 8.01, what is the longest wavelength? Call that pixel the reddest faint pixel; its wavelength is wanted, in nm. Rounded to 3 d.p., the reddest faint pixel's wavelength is 651.809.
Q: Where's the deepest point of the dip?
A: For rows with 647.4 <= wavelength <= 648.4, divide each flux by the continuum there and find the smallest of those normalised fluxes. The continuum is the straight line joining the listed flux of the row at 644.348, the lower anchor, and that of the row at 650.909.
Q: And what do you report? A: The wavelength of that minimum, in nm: 648.366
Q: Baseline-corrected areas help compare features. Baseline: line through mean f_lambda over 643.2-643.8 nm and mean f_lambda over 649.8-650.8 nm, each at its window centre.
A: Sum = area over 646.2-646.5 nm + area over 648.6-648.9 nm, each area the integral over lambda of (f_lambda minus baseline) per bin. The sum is 0.32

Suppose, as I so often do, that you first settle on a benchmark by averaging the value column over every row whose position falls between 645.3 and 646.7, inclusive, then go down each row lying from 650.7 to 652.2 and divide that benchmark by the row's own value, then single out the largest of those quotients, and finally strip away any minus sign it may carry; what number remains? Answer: 1.06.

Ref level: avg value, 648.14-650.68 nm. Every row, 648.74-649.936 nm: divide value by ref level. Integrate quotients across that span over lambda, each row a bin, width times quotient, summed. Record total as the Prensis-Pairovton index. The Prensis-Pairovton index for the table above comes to 1.137 nm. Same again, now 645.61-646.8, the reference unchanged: 1.339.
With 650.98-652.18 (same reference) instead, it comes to 1.287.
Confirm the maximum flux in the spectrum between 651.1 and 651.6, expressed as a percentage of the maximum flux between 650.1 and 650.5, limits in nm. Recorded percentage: 104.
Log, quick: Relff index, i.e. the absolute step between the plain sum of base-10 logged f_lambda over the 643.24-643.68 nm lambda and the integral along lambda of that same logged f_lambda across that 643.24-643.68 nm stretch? 2.27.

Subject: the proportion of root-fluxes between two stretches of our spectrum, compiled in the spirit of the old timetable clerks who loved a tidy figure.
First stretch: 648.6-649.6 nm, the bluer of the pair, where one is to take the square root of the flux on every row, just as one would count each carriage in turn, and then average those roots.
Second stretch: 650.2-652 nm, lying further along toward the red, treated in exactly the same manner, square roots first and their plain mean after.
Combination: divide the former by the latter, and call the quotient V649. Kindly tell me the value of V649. 0.96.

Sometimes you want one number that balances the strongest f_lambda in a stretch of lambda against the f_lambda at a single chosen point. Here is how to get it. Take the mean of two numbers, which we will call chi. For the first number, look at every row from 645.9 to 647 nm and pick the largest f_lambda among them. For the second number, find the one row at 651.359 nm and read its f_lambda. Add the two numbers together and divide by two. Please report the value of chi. 8.22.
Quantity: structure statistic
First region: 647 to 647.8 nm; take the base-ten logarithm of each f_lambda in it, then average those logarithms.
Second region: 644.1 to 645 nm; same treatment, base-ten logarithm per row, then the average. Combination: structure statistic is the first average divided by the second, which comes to 1.000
